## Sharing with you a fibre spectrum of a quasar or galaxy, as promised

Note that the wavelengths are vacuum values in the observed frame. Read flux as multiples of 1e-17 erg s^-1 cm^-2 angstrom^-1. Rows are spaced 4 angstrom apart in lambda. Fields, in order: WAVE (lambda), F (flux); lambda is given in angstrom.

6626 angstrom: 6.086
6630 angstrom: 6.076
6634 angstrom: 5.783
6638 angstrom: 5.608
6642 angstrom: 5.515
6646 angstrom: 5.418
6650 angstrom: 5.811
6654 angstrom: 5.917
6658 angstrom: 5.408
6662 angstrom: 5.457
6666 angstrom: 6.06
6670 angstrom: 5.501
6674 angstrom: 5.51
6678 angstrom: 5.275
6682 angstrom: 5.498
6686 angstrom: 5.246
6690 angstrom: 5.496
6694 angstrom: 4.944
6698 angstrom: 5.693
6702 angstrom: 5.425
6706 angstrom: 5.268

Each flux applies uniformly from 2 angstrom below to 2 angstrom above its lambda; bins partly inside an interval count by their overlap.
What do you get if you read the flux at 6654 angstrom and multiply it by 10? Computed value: 59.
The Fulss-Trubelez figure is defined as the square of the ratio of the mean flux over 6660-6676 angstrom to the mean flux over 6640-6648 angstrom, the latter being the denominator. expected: 1.06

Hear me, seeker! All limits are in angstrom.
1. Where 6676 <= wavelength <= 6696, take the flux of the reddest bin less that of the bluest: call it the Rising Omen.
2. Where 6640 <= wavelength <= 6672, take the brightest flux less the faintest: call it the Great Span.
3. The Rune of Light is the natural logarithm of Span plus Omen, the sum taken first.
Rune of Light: -1.14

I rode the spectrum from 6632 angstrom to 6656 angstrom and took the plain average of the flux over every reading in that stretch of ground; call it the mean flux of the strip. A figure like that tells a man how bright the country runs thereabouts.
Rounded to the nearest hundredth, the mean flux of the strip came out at 5.68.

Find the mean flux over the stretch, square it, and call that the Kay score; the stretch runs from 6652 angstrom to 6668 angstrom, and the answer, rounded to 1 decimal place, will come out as 32.6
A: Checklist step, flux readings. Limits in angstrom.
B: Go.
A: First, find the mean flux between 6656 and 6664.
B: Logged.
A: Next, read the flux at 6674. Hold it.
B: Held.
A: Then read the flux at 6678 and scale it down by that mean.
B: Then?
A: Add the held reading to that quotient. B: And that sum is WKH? 6.48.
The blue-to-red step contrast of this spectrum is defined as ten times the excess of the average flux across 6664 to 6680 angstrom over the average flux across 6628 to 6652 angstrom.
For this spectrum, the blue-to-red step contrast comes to -1.2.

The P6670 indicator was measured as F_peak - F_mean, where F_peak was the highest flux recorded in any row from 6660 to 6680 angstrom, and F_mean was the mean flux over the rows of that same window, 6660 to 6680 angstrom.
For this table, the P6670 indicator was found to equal 0.5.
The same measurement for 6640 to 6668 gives 0.4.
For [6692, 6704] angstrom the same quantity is 0.3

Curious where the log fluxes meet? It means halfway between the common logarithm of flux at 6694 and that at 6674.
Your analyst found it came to 0.7176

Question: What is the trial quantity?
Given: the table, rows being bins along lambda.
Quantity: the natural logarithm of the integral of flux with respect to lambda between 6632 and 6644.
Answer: 4.21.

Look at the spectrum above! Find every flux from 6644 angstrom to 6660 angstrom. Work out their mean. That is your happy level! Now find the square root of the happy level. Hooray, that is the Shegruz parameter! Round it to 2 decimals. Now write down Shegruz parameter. 2.37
